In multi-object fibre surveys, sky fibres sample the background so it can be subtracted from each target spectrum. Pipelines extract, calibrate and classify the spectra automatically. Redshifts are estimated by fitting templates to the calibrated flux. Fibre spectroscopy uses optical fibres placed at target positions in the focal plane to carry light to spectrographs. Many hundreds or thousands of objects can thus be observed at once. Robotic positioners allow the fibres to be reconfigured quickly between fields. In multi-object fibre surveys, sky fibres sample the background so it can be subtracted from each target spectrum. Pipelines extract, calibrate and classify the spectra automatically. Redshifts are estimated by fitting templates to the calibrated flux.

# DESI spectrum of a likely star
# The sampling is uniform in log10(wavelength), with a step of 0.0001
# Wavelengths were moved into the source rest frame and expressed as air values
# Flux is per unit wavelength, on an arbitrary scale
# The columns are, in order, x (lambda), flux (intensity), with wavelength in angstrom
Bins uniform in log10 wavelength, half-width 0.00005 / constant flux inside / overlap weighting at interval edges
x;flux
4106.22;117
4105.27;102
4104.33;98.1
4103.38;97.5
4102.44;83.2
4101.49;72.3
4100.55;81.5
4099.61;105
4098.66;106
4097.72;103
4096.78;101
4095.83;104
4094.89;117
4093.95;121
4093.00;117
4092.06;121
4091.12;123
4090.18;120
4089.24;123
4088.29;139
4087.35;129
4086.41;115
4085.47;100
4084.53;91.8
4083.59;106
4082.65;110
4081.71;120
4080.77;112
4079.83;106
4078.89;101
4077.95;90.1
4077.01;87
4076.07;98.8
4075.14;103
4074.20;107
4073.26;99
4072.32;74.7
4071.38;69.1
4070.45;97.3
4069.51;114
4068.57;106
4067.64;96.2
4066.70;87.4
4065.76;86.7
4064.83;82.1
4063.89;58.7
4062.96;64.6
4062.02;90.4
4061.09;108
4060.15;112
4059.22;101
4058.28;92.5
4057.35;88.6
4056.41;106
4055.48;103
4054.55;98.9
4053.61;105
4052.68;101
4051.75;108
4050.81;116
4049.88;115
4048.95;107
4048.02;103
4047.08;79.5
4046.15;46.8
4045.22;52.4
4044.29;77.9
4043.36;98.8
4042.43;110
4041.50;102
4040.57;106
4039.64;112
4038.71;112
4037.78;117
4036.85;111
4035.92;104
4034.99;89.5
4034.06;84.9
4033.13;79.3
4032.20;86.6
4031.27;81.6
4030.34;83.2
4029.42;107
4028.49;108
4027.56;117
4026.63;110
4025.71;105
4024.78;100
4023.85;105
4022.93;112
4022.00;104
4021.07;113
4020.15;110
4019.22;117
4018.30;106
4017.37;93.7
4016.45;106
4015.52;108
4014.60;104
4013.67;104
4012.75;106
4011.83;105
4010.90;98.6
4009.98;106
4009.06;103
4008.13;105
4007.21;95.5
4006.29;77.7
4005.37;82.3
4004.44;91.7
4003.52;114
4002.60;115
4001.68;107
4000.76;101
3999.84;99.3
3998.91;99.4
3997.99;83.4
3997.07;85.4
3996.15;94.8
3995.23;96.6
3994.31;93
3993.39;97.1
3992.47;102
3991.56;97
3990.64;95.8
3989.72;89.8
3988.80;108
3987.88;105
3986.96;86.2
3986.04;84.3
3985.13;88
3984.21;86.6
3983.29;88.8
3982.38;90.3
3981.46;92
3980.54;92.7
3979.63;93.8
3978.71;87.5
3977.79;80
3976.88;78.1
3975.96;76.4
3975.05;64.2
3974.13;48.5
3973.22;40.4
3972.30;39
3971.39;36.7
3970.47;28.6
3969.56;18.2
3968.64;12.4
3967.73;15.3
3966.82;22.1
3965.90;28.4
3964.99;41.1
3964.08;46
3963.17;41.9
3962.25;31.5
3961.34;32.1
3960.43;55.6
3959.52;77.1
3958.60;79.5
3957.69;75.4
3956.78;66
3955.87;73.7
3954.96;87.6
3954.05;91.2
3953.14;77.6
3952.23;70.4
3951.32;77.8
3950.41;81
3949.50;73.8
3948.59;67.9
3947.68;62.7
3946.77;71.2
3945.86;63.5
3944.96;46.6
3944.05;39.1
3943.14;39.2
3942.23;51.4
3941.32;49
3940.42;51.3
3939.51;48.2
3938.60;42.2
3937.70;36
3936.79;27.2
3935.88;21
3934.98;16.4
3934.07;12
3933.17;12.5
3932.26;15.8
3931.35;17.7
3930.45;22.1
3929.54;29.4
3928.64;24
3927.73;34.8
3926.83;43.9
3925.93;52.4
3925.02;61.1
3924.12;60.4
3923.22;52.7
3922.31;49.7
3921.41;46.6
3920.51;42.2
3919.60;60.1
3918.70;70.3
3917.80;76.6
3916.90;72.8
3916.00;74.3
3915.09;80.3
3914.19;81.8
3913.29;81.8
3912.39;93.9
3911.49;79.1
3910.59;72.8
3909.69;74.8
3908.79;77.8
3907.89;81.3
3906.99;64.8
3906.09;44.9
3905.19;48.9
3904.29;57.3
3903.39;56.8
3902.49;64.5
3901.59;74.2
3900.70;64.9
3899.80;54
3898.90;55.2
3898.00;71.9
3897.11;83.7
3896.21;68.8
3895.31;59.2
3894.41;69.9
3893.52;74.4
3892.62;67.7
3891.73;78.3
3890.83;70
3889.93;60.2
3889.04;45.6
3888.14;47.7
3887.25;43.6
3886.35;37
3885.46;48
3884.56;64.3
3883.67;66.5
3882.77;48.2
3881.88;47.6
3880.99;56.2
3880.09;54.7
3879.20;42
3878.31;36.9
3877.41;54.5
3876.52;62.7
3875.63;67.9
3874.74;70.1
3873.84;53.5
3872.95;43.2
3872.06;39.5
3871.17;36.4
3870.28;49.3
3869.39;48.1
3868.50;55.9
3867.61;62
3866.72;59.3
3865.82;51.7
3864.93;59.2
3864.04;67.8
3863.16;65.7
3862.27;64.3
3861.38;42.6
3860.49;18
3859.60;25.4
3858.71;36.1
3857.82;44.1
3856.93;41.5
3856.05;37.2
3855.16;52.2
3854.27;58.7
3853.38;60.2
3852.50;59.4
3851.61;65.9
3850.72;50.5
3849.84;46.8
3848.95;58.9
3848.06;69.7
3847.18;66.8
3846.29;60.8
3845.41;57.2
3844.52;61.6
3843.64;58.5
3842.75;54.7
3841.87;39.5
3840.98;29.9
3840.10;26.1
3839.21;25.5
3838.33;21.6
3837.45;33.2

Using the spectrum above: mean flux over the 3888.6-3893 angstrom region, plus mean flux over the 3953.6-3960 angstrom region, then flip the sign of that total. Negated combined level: -143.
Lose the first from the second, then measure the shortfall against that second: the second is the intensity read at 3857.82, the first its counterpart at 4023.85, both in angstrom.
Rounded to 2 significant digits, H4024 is -1.4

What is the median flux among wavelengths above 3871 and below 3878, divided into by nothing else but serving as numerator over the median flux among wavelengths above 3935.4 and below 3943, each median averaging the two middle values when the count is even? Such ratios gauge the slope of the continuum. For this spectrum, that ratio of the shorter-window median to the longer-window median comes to 1.19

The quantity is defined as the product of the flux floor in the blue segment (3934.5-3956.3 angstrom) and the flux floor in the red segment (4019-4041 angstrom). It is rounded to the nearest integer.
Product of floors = 1301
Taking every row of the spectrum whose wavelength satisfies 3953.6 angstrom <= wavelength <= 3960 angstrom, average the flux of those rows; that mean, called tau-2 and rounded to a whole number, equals 79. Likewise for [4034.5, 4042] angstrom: 107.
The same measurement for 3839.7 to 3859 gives 52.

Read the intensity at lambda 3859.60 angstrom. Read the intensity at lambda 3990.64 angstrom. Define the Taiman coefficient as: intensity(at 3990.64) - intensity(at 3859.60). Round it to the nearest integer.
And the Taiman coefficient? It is 70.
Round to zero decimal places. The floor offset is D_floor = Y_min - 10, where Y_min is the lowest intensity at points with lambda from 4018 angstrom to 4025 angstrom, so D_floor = 90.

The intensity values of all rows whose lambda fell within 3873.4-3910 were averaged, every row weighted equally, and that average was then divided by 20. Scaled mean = 3.0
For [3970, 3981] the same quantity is 3.2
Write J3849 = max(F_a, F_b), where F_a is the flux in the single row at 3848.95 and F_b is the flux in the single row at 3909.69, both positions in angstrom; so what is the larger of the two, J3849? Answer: 75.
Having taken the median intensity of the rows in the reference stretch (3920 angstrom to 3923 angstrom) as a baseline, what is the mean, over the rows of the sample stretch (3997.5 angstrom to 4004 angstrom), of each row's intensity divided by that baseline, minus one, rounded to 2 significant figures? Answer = 1.2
